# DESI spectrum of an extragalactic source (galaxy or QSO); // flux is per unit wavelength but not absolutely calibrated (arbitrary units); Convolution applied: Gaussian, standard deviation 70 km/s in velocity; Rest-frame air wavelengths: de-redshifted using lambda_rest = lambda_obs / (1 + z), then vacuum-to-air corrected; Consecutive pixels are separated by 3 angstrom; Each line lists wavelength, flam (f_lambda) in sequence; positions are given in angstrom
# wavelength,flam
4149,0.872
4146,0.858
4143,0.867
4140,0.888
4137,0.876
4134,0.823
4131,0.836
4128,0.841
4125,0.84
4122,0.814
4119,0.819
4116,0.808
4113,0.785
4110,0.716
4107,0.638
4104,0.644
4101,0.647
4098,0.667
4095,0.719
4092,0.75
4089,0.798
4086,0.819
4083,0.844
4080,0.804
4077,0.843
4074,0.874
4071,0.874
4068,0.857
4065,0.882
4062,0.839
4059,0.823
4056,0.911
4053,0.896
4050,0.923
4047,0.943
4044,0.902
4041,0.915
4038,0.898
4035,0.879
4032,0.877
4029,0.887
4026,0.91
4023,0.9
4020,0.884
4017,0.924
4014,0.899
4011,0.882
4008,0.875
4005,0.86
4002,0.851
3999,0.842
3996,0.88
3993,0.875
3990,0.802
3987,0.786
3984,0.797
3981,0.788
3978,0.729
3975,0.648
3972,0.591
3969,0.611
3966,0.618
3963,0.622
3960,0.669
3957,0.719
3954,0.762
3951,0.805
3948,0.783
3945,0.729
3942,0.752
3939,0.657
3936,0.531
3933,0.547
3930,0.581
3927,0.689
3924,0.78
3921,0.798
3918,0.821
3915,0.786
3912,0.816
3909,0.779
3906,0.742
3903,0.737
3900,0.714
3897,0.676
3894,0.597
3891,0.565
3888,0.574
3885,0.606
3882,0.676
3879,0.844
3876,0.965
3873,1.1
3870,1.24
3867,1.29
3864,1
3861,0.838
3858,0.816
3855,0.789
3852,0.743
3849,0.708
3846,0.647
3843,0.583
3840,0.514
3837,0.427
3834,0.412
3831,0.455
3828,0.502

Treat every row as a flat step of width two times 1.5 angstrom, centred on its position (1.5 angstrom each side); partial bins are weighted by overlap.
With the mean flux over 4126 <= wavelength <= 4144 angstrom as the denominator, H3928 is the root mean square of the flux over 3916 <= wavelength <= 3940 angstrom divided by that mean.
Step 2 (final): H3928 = 0.8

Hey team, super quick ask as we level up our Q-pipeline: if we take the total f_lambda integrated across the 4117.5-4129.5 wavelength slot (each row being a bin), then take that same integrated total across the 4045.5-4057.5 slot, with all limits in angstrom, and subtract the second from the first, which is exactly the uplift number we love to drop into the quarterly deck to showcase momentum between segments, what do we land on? -1.08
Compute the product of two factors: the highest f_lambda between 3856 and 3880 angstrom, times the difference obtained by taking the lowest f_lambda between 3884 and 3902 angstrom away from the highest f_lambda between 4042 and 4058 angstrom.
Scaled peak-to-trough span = 0.49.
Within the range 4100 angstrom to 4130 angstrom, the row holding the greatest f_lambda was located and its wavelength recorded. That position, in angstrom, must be 4128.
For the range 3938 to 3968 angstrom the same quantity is 3951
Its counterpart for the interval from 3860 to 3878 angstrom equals 3867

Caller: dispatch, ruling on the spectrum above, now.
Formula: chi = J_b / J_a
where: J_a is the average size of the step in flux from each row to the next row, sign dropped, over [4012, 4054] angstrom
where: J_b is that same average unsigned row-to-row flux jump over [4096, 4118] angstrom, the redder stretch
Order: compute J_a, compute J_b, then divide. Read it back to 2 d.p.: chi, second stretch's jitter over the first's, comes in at 1.64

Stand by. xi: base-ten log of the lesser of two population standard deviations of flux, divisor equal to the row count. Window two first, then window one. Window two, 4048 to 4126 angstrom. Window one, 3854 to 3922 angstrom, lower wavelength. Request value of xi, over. -1.09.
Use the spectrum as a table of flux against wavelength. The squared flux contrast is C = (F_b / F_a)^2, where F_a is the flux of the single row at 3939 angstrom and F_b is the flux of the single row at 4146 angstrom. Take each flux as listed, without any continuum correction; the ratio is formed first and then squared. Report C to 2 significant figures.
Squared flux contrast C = 1.7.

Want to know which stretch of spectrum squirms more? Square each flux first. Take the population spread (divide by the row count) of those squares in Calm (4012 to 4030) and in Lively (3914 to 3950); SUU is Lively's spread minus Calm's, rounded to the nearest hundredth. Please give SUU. 0.11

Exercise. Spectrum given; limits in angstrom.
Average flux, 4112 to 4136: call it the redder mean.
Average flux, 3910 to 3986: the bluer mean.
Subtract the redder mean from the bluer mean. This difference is -0.12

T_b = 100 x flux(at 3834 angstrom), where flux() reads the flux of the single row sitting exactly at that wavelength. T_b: 41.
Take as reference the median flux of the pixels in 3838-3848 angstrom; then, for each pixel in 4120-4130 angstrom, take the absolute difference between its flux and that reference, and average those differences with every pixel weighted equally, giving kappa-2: 0.25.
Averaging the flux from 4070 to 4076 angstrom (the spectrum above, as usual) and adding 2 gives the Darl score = 2.87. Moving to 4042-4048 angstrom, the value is 2.92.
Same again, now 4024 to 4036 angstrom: 2.89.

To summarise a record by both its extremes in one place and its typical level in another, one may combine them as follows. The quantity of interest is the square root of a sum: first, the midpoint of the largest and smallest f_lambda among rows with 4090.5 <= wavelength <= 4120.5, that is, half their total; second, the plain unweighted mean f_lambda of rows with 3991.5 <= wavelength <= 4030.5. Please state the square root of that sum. 1.27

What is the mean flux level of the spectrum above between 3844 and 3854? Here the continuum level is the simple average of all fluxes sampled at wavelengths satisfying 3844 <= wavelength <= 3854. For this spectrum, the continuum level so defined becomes 0.70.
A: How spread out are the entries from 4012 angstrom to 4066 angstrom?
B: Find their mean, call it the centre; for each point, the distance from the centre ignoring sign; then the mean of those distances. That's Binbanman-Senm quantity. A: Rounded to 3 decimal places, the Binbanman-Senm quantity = 0.021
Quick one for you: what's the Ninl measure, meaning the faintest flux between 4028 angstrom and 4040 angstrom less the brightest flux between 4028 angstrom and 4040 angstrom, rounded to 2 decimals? -0.02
